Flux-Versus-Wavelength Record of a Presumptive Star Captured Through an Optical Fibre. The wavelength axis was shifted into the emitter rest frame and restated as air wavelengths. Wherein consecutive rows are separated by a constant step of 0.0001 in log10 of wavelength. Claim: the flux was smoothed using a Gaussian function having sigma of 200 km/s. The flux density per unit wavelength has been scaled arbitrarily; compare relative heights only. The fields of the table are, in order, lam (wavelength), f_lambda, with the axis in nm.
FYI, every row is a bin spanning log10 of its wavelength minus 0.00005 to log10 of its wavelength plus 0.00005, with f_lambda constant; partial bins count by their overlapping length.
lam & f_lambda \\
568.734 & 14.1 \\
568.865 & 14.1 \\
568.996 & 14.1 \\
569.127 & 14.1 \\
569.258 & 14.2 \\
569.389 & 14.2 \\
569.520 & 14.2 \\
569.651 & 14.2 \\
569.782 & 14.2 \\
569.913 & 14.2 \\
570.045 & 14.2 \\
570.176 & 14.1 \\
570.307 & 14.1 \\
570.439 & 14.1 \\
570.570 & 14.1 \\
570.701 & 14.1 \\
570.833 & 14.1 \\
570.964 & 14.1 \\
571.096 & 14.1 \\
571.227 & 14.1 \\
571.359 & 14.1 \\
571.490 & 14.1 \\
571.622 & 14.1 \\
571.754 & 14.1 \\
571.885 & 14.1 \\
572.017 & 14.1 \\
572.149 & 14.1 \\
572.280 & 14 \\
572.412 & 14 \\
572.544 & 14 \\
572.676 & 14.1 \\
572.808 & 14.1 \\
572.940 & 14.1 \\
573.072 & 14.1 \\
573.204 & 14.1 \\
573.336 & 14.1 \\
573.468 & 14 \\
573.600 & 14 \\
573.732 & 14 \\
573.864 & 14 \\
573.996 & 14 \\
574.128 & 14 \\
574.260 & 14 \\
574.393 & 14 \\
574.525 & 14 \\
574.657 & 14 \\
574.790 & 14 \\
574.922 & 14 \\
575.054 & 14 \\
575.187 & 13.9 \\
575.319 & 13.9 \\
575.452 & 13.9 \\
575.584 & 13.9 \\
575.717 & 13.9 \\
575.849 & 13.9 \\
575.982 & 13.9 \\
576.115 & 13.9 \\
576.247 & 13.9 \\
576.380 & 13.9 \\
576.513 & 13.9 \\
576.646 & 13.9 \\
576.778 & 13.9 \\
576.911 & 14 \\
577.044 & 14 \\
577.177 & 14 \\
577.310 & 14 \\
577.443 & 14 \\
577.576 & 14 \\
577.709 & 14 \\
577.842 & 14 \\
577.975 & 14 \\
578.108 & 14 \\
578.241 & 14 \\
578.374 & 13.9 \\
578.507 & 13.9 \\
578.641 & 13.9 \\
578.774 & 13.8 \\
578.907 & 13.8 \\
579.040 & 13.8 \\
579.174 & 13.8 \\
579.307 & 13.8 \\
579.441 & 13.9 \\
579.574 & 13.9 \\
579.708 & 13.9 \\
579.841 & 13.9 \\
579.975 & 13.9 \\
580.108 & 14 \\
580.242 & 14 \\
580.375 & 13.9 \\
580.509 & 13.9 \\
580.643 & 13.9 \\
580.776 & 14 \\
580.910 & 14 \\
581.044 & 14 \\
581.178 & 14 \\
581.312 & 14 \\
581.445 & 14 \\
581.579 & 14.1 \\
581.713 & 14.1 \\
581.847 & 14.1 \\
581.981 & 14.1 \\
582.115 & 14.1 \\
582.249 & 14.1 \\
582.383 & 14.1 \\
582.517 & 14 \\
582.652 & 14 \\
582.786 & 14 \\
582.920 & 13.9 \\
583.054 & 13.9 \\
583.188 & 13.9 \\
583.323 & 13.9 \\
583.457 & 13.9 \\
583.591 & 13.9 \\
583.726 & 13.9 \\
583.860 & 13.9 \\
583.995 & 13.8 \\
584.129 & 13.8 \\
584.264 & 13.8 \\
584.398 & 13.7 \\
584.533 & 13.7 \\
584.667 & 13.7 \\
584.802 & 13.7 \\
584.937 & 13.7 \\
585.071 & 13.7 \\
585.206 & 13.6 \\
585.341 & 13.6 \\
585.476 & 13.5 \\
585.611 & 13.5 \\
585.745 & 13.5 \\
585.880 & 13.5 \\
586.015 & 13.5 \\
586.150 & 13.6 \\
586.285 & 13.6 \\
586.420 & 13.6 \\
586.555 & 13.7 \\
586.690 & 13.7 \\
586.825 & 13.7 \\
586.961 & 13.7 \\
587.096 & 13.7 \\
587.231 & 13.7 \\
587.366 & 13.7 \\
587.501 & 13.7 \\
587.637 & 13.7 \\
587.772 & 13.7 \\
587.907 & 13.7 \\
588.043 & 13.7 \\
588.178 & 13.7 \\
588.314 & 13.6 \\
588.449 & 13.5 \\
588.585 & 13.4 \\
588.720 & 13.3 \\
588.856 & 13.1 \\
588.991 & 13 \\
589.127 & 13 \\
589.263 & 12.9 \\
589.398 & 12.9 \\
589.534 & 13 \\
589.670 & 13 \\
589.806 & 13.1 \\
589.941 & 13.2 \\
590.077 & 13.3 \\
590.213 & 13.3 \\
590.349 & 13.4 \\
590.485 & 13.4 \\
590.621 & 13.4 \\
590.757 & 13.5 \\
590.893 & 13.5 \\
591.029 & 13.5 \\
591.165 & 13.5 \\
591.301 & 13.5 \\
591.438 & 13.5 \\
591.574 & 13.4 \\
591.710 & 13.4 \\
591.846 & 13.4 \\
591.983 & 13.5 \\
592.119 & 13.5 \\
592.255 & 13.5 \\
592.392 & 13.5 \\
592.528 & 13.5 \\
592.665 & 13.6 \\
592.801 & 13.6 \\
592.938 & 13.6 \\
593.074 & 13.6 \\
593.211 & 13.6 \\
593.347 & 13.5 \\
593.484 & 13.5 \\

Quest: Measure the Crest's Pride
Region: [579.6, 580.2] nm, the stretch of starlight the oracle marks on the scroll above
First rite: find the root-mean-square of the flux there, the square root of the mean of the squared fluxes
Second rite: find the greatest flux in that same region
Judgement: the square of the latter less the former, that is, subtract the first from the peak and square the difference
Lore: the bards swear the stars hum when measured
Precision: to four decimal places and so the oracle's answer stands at 0.0056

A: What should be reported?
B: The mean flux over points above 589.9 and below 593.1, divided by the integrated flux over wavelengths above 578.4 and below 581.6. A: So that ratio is 0.302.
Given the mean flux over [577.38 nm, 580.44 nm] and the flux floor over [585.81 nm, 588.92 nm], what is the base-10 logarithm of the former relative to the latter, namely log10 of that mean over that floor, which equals 0.026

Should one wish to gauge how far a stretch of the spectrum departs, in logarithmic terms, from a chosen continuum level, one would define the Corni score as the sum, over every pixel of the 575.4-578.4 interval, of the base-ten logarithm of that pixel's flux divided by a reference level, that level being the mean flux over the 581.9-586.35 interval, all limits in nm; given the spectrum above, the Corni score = 0.11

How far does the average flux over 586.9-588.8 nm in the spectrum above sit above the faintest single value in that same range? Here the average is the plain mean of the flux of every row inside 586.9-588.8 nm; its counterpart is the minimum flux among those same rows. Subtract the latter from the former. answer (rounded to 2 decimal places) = 0.33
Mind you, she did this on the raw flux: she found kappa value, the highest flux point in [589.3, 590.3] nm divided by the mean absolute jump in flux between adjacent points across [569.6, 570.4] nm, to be 665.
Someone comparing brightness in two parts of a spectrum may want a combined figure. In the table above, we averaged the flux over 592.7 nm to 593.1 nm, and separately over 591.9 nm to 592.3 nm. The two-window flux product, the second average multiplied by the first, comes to 184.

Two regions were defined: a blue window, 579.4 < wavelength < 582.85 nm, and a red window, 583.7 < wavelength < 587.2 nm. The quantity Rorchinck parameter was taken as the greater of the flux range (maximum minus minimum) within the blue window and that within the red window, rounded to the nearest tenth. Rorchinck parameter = 0.4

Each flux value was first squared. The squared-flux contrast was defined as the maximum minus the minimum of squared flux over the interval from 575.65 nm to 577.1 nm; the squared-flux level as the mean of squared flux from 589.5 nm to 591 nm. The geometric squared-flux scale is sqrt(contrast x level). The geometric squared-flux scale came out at 22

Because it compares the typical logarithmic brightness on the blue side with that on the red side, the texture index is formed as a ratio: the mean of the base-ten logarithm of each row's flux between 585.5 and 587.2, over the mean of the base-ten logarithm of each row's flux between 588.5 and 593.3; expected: 1.007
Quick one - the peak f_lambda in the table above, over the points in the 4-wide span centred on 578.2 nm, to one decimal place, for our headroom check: 14.0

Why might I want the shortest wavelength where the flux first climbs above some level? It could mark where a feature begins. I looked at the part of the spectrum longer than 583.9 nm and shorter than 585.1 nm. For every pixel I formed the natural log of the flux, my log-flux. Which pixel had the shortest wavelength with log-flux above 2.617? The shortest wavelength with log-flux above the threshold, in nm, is 583.995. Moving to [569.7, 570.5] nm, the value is 569.782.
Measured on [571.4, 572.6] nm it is 571.490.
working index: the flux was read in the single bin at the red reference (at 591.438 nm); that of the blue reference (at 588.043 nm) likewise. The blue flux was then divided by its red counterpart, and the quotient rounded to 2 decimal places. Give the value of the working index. 1.01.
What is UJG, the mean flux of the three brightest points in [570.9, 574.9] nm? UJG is 14.10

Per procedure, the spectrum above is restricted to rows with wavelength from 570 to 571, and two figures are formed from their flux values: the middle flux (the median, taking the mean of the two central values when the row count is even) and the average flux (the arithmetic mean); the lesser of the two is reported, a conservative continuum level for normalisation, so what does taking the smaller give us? 14.1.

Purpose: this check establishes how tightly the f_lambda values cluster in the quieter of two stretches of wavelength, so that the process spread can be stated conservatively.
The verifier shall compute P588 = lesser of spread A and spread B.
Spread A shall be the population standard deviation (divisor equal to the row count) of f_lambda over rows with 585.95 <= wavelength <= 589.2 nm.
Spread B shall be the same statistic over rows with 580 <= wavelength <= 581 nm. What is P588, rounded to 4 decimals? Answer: 0.0495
